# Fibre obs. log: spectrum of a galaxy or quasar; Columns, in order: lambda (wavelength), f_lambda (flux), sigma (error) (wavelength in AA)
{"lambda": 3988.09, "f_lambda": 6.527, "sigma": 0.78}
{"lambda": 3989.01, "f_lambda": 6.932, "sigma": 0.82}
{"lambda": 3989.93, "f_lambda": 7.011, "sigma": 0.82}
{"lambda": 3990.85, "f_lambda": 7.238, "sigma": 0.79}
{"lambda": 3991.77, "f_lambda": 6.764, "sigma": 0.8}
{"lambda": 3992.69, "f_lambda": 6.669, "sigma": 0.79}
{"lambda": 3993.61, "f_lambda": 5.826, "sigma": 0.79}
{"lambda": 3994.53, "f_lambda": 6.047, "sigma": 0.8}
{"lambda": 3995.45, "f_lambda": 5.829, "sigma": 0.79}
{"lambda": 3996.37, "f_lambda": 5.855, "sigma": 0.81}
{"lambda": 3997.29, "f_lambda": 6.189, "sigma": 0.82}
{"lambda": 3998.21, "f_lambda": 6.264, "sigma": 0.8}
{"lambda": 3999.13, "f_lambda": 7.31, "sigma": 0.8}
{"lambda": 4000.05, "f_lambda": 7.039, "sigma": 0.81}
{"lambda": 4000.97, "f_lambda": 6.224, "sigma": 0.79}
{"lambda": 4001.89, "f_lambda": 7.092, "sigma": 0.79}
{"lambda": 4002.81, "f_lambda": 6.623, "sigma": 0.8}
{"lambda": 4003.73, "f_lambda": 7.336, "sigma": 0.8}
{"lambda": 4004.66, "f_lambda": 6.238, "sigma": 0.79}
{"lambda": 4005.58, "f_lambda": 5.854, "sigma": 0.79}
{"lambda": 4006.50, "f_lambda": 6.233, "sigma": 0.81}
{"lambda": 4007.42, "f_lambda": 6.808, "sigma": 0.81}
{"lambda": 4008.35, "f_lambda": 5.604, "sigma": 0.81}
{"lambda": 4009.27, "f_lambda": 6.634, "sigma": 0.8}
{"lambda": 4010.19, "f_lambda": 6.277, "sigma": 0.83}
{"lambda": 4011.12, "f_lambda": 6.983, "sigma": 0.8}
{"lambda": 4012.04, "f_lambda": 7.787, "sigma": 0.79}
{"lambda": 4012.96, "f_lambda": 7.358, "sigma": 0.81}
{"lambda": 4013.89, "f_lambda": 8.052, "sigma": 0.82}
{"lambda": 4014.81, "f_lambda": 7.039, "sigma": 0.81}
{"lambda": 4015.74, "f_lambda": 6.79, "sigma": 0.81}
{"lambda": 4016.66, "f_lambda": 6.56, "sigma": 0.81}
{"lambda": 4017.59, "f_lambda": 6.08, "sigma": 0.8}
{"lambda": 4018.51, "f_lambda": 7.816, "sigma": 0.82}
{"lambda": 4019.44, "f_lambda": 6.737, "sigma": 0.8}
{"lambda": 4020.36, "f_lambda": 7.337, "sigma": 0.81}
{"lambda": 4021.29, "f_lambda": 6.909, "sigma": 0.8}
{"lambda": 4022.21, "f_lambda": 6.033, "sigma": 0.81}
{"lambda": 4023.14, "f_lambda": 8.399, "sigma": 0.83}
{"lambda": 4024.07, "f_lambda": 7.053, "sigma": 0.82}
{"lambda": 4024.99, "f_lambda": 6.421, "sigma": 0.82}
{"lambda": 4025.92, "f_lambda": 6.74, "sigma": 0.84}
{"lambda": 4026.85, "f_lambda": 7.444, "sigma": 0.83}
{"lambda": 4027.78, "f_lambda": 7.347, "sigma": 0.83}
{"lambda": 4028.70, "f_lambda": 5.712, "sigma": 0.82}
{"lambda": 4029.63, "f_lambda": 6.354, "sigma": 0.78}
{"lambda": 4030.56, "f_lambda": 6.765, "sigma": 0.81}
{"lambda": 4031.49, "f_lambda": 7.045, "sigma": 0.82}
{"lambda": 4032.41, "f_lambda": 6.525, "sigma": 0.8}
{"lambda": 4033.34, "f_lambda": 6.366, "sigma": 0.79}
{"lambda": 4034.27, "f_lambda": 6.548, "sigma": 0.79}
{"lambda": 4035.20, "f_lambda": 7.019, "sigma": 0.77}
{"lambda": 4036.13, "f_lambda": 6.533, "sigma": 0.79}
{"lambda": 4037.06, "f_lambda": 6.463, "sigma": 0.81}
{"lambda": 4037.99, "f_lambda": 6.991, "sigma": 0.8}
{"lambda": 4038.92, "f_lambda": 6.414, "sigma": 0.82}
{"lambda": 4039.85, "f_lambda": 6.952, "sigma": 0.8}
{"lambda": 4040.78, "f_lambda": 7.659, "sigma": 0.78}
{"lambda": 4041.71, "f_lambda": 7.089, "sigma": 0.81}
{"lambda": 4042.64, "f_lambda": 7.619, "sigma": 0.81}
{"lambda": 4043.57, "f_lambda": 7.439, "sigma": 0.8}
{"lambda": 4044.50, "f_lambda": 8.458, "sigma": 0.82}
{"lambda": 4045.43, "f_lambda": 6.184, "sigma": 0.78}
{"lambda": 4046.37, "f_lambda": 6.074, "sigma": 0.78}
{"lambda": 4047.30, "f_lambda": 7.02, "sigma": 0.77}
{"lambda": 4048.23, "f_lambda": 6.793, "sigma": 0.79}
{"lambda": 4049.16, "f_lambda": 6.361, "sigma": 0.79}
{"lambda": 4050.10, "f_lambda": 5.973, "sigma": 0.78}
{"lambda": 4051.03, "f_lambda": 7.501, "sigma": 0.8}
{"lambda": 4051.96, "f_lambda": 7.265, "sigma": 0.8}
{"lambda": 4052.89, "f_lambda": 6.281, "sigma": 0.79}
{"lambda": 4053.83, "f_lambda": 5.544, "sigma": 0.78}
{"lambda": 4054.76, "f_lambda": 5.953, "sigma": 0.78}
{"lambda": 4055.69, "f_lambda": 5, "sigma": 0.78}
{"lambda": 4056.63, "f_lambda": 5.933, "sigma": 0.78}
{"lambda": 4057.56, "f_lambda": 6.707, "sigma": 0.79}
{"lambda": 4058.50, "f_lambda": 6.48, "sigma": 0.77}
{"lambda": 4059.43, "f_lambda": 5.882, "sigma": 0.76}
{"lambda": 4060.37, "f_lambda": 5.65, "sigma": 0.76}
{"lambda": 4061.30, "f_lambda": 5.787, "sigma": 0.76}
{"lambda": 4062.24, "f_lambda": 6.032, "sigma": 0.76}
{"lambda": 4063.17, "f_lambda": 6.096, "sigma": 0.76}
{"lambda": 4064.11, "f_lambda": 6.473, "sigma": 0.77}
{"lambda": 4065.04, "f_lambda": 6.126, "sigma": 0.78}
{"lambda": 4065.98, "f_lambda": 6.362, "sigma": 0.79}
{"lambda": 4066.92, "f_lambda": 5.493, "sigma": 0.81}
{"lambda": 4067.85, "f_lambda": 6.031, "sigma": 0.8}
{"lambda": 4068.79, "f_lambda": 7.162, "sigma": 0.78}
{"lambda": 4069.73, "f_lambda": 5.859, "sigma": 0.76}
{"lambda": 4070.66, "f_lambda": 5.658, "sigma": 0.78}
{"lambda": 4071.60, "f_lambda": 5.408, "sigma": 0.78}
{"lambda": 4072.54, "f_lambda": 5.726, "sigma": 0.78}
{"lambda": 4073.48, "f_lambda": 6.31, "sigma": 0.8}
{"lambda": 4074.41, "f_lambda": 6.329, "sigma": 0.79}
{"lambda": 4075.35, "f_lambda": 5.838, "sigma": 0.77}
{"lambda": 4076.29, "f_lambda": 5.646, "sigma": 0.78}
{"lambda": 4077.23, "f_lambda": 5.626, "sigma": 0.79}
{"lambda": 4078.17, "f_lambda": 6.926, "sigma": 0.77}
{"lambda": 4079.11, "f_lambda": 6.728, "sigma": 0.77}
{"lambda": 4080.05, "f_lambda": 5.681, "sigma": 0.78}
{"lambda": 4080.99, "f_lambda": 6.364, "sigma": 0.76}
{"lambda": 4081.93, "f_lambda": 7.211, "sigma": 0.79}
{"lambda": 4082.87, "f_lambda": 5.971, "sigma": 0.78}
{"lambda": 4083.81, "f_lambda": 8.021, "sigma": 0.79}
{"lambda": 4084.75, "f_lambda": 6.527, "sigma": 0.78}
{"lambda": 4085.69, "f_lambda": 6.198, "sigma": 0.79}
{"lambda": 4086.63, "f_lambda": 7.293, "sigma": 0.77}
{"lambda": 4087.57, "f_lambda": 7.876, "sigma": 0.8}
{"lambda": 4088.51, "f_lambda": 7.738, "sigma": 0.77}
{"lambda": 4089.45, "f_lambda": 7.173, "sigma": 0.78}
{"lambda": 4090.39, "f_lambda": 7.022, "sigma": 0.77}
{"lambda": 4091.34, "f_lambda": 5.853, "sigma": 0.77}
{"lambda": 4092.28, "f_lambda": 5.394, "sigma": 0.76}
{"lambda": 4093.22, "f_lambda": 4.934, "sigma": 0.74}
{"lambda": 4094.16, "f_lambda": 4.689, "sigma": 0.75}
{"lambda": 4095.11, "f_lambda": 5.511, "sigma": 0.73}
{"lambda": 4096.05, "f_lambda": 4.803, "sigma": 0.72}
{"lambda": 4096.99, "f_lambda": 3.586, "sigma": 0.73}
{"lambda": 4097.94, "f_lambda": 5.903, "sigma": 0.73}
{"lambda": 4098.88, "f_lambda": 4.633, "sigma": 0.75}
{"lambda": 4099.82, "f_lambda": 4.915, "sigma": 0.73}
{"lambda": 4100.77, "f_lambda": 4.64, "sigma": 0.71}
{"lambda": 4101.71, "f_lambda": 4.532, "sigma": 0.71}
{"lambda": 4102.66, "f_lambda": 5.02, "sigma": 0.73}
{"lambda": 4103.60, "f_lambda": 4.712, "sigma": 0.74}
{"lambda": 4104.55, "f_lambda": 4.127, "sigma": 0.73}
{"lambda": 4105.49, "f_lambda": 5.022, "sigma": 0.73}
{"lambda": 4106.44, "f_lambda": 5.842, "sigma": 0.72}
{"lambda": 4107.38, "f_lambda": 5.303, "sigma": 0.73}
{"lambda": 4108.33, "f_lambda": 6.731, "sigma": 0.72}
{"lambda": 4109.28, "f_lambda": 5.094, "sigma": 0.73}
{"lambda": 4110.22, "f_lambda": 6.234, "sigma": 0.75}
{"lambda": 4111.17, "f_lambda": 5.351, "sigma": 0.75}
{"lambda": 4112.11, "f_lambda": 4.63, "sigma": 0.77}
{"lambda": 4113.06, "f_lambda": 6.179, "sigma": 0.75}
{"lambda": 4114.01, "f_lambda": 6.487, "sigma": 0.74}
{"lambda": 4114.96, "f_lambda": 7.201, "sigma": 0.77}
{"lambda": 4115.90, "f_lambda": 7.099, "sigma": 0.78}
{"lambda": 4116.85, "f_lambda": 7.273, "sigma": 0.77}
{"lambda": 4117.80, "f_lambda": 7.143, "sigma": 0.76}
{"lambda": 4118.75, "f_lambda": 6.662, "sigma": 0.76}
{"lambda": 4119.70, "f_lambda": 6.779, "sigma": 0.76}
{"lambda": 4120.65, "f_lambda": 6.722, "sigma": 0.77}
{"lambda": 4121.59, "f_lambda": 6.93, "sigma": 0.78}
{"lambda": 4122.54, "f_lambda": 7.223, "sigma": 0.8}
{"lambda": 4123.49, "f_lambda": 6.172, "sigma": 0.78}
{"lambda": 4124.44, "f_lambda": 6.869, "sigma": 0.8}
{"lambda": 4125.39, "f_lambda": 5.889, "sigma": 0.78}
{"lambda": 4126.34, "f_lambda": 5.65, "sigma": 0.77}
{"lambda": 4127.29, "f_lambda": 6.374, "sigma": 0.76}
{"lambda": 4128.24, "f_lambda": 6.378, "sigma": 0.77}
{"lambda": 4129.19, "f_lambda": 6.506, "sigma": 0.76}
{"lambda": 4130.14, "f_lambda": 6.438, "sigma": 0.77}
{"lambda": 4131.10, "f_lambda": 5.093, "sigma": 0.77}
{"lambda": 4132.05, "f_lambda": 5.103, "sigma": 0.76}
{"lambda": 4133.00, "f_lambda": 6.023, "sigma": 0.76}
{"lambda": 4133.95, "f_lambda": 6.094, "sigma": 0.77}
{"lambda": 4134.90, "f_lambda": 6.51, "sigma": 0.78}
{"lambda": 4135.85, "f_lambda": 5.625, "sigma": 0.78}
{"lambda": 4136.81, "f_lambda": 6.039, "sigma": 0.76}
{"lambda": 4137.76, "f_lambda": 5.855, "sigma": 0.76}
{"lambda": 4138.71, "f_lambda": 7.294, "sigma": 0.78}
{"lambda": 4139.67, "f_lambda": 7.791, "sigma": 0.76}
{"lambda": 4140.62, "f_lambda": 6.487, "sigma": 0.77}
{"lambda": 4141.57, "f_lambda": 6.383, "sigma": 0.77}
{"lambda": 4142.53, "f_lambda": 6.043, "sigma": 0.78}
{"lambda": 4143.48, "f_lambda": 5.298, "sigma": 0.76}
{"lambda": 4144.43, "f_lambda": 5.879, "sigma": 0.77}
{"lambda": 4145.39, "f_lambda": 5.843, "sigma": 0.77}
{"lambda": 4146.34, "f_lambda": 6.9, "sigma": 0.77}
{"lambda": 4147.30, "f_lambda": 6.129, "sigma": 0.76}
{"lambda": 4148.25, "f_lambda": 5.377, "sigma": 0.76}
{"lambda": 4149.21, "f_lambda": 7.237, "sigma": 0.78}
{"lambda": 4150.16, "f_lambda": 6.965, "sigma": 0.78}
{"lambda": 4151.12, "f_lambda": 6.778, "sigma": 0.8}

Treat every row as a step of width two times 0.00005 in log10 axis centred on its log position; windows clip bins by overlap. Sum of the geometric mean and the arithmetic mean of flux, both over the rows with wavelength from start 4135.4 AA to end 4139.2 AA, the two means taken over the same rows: 12.4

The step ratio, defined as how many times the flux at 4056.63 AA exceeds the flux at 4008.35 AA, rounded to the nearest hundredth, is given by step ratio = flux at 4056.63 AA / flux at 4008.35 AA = 1.06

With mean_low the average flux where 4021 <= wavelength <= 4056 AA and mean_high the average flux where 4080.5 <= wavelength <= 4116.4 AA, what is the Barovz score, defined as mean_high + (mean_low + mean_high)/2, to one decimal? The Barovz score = 12.1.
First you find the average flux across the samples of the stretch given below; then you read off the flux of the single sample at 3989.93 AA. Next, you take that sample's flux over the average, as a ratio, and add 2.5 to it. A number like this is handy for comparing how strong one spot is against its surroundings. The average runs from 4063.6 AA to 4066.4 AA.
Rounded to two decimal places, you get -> 3.61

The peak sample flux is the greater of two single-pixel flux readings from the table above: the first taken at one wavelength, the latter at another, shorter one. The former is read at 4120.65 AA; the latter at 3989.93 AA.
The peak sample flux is 7.01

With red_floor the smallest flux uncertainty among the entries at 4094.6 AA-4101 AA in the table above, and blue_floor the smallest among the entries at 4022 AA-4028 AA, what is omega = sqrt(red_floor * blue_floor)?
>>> 0.758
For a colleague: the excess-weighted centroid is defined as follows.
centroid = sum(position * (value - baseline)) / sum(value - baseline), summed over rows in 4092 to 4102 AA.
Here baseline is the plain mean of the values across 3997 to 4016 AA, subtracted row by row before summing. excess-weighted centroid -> 4097.2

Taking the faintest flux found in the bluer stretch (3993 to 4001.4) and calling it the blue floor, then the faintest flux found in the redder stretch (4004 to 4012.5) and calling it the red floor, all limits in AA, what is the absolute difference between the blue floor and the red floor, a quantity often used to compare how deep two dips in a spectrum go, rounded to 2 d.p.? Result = 0.22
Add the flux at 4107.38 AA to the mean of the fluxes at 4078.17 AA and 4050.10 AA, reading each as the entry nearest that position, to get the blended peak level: 11.8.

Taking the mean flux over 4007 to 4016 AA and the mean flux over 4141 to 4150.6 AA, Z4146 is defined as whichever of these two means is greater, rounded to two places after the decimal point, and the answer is 6.93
